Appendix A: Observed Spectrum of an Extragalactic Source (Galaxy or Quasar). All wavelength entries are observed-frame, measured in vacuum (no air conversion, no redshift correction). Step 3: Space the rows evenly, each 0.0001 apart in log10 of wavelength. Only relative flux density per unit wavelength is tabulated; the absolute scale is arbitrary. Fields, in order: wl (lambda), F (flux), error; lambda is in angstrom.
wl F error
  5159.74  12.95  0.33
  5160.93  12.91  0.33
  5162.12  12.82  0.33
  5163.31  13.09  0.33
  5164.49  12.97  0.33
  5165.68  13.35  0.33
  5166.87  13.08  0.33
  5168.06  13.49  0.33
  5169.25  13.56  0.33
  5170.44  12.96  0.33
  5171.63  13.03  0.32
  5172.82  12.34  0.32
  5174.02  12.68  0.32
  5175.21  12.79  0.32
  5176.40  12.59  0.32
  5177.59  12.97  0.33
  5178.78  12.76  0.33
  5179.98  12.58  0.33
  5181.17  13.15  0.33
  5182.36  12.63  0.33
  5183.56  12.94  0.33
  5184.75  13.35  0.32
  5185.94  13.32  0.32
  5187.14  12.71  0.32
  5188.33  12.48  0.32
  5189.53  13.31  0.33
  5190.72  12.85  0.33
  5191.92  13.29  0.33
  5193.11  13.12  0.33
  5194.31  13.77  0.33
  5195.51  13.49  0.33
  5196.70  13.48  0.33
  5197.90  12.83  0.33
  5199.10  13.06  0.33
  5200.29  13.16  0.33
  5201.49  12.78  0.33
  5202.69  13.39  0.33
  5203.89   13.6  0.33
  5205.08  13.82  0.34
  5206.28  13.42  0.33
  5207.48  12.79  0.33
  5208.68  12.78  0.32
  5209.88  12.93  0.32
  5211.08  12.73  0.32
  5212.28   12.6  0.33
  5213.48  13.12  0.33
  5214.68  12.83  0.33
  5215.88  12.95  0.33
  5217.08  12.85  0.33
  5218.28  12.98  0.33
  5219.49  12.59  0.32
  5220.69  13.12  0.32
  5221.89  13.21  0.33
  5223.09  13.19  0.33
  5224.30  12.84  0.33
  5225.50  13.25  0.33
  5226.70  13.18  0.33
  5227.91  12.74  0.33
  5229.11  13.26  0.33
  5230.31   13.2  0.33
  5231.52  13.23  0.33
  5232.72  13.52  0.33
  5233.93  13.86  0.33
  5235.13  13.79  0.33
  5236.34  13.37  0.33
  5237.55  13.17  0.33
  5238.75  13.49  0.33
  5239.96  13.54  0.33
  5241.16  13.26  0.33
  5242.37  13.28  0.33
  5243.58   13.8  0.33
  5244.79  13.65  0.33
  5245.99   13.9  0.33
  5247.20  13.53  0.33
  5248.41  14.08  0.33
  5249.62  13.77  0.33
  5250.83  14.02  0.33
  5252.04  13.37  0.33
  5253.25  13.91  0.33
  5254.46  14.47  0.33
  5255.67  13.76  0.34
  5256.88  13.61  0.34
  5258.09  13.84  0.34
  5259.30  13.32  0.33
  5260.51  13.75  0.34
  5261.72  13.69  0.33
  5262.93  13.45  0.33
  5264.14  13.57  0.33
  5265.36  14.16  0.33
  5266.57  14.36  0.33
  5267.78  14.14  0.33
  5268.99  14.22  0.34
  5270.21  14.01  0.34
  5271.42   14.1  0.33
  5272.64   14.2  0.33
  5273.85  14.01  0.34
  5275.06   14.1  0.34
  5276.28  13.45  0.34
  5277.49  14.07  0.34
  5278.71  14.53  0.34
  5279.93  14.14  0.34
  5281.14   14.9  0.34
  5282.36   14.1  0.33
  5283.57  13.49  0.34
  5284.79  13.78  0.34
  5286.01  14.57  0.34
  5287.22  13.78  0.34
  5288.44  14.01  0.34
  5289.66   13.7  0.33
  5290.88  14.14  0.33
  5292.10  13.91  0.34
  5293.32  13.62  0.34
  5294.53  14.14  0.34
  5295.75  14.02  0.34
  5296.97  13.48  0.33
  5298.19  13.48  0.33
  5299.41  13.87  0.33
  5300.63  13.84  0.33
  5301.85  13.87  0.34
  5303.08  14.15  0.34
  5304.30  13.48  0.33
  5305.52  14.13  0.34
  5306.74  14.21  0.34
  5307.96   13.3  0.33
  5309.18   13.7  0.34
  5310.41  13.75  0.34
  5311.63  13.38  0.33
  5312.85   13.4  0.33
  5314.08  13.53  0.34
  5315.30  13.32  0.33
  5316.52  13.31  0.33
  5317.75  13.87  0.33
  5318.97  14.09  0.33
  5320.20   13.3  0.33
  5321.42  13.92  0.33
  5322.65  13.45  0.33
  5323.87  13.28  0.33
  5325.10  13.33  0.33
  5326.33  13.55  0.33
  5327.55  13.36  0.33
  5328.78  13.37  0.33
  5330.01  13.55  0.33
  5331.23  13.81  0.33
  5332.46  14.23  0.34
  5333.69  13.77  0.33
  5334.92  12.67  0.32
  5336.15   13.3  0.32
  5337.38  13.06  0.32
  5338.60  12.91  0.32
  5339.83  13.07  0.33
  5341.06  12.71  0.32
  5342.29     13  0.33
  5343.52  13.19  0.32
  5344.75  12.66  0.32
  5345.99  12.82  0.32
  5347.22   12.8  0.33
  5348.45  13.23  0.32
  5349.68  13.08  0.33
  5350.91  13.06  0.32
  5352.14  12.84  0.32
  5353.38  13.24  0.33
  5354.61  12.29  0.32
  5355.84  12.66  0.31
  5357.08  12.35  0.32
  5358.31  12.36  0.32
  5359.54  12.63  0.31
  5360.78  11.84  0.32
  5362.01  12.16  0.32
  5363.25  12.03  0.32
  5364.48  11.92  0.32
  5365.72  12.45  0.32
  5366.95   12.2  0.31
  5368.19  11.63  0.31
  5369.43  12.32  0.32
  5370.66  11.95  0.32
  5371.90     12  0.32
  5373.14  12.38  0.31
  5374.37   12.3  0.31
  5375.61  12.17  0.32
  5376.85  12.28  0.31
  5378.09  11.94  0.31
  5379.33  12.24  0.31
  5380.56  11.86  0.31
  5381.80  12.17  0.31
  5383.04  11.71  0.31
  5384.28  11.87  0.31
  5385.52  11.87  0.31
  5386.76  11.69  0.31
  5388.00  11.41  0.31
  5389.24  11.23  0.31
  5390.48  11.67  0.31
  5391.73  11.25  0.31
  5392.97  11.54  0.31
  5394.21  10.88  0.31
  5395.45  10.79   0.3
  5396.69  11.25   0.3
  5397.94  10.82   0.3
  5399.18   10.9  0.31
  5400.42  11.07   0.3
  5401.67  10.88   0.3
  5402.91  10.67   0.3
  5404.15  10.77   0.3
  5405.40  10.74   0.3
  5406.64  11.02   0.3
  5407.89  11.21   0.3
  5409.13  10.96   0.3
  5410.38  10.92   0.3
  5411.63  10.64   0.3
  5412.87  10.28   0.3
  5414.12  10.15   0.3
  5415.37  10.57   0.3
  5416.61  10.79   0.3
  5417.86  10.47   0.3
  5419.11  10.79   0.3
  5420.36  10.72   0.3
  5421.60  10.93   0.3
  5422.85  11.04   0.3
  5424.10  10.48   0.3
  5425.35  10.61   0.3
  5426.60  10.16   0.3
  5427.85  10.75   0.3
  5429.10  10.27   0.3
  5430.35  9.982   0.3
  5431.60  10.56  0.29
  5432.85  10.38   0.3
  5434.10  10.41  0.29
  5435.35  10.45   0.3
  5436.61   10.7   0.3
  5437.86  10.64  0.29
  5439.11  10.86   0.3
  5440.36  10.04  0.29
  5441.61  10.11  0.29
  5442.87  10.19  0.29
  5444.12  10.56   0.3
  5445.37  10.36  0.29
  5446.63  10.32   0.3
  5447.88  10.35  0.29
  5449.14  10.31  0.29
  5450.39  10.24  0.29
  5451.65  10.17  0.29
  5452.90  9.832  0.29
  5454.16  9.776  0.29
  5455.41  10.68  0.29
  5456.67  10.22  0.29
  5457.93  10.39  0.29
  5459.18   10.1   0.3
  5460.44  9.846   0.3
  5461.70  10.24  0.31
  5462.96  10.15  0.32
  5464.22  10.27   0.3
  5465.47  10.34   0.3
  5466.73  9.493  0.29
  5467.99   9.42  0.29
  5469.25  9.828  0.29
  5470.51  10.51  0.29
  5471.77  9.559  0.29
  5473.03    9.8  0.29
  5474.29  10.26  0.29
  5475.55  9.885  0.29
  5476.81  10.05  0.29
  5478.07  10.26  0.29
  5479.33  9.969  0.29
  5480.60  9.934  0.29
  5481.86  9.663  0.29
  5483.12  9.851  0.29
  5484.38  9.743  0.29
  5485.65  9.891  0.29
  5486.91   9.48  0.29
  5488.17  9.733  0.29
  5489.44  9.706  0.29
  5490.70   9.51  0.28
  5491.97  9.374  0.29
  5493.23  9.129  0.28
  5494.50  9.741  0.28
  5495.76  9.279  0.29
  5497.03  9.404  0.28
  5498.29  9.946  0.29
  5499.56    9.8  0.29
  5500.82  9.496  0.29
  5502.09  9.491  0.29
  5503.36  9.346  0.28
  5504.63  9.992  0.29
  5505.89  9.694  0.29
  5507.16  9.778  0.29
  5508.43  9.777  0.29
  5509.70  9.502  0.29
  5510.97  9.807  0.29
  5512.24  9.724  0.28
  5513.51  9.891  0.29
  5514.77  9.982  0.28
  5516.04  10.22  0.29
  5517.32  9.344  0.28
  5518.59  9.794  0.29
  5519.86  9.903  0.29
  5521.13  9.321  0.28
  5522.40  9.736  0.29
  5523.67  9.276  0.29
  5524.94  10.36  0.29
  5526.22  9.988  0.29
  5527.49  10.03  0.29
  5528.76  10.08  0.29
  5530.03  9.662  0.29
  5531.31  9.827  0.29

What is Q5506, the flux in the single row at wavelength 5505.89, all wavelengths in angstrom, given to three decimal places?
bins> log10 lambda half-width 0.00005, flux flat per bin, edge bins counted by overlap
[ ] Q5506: 9.694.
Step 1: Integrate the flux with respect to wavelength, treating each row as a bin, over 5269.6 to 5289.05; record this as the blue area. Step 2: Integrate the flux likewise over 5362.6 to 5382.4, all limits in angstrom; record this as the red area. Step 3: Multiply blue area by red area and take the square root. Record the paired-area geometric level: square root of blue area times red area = 256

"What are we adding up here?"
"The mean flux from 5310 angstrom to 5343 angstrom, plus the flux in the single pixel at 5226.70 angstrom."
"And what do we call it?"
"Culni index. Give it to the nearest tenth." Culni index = 26.6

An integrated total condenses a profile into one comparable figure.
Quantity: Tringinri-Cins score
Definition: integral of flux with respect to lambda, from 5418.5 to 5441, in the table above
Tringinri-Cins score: 237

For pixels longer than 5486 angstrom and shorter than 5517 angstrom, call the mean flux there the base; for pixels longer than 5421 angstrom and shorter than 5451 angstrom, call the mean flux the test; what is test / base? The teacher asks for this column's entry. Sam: 1.08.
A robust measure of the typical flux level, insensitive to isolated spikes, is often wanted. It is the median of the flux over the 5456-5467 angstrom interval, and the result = 10.2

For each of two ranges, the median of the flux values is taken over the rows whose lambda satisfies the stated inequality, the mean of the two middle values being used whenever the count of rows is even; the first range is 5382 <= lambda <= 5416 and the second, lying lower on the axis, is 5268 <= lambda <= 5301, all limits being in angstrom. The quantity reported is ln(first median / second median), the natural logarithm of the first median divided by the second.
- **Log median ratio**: -0.25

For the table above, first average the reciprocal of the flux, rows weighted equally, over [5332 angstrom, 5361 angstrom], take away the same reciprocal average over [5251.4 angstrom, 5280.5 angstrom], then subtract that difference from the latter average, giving 0.066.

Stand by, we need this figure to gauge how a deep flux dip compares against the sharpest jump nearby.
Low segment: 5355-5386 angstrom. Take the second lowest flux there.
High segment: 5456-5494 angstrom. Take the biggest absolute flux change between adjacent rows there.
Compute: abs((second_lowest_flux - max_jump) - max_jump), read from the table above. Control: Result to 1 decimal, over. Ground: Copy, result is 9.8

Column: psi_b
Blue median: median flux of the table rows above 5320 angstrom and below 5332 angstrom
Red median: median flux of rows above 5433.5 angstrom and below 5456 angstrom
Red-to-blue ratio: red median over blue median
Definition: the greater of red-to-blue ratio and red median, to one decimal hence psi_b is 10.3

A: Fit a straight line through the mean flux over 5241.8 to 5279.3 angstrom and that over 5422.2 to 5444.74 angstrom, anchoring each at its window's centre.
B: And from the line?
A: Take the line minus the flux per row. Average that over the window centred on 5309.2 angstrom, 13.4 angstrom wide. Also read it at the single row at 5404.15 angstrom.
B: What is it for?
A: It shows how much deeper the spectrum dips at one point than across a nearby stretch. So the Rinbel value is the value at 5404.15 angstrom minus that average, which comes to 1.0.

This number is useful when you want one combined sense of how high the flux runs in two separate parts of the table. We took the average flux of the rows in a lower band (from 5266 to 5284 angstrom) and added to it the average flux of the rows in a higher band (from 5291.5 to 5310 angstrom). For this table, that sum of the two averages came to 27.9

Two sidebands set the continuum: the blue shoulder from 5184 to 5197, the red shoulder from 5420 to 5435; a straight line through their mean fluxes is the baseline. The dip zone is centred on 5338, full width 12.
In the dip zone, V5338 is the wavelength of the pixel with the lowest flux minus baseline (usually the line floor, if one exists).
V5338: 5334.92 angstrom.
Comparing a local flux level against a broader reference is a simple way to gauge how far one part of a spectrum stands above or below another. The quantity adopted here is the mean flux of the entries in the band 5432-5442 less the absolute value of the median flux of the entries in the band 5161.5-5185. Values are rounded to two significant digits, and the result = -2.5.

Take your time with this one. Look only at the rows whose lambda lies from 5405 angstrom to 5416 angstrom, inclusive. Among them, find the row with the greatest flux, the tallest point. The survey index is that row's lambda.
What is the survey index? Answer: 5407.89 angstrom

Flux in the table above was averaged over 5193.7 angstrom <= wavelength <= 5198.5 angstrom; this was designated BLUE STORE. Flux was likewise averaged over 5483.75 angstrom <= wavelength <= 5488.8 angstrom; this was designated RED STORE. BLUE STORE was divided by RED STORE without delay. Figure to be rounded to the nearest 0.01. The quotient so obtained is 1.38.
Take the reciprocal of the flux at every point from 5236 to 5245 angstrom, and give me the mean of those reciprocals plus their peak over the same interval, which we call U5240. 0.150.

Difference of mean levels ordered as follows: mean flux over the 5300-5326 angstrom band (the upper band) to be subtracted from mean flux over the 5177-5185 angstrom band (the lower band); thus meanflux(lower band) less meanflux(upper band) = -1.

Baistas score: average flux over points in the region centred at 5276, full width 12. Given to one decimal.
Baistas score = 14.2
